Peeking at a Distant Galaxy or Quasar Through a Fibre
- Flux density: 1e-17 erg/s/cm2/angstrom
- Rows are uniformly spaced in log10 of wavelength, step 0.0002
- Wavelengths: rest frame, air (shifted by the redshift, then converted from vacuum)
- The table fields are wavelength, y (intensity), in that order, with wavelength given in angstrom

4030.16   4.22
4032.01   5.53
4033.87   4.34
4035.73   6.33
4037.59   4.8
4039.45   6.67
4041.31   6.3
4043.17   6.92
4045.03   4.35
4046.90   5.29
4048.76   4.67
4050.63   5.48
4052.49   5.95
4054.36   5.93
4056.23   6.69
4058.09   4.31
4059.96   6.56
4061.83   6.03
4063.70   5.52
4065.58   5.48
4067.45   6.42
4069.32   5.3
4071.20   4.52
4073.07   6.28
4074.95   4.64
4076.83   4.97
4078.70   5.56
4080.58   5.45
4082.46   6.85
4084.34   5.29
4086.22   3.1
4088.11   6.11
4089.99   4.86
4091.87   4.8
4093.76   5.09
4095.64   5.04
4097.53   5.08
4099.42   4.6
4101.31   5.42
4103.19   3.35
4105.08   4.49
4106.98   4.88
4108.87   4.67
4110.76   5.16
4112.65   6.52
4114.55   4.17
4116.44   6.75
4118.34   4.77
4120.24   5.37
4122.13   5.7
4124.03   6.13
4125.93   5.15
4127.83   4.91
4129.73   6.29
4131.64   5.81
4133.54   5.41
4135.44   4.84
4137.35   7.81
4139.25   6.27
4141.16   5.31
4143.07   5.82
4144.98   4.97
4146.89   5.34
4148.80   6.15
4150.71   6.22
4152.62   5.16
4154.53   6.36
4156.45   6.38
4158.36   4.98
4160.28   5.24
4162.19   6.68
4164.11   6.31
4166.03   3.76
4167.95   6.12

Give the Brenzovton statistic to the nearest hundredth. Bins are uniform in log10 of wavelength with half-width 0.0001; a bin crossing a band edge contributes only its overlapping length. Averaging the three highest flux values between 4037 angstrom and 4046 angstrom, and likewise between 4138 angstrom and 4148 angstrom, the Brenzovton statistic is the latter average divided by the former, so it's 0.88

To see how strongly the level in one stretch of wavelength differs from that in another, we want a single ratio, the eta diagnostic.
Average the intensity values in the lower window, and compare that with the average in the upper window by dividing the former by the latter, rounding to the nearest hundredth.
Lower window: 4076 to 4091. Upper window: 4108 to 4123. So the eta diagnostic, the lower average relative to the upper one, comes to 0.98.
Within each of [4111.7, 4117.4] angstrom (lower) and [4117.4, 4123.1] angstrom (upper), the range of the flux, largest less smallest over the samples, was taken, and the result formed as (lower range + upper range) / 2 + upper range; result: 2.7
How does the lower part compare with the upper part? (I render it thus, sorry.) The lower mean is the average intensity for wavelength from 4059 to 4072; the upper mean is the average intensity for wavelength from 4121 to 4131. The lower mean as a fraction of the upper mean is 1.01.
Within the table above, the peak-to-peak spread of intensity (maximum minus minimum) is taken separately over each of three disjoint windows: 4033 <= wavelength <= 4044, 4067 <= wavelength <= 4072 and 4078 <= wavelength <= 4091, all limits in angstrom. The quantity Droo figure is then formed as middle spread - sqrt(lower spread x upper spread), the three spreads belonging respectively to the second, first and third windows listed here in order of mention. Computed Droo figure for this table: -1.2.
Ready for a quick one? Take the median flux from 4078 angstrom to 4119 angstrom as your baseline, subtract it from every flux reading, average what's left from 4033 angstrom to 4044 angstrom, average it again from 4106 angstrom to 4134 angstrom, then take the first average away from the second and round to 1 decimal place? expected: -0.4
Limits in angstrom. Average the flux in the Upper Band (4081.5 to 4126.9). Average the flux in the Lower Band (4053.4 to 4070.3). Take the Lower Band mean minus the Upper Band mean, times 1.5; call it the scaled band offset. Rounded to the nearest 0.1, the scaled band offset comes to 1.0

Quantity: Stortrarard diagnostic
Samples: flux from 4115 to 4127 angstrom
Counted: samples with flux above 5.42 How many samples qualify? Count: 3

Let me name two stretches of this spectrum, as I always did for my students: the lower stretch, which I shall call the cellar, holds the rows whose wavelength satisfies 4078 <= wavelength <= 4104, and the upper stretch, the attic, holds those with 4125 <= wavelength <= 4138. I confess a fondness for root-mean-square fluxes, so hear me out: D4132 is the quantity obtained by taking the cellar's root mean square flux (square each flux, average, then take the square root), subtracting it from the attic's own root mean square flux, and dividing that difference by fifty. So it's 0.014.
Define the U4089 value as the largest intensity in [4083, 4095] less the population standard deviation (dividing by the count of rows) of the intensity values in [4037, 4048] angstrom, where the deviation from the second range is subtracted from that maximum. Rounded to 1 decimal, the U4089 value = 5.1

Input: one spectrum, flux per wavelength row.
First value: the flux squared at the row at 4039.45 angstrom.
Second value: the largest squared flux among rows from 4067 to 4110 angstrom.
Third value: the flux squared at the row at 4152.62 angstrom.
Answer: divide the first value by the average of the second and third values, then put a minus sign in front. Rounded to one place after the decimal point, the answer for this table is -1.2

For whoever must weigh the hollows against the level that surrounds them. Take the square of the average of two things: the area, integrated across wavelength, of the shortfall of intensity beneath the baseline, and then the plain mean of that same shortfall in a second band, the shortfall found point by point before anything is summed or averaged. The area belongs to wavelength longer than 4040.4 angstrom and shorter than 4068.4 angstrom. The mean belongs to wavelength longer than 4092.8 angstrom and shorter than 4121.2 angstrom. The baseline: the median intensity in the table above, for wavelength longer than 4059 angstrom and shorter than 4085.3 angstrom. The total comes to 9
